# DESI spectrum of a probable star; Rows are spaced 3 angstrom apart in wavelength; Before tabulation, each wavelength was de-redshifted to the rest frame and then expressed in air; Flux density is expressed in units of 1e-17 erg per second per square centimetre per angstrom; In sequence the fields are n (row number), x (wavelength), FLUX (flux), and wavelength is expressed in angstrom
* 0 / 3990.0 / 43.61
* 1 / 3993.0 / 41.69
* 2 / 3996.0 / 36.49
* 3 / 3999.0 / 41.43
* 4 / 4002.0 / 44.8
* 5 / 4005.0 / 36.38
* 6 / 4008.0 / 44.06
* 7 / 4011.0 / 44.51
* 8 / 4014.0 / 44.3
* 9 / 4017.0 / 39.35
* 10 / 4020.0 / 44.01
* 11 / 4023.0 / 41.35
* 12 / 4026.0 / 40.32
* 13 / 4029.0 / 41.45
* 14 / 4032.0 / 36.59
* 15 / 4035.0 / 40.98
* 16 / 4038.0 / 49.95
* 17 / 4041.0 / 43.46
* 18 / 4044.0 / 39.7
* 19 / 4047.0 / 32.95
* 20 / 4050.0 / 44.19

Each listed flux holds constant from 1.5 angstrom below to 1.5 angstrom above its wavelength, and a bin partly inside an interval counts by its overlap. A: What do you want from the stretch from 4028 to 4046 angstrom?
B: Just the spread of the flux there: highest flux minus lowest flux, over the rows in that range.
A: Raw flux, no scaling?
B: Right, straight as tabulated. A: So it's 13.4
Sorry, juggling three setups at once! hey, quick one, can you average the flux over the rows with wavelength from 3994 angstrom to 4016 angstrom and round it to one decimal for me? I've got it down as 41.7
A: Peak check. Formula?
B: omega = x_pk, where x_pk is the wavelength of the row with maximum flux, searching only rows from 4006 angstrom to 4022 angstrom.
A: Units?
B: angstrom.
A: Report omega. 4011.0 angstrom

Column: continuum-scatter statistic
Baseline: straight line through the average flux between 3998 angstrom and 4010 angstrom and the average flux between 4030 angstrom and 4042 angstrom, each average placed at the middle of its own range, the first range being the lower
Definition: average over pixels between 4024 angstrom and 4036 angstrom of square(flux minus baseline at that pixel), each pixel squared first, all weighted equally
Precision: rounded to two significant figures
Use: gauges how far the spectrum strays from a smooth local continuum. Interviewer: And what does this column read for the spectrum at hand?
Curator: 11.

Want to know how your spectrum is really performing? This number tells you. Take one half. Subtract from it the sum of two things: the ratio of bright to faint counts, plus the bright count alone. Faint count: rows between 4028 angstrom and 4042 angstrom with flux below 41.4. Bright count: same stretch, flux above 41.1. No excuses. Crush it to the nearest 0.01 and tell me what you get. -4.00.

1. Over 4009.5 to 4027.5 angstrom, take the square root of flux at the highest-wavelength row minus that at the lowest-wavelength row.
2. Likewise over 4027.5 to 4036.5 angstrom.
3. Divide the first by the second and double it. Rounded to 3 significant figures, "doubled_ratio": 17.6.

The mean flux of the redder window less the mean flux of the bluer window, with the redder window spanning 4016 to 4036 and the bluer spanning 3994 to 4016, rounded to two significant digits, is -1.1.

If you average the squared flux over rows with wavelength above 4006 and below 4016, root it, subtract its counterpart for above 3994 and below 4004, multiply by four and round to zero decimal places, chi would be 13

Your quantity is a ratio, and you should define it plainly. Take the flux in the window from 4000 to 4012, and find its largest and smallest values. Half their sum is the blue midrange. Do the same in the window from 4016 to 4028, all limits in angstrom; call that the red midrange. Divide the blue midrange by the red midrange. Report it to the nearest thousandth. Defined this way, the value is 0.974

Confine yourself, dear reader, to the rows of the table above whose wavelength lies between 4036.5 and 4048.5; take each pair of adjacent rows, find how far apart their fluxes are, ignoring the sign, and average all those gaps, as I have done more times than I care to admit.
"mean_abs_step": 5.7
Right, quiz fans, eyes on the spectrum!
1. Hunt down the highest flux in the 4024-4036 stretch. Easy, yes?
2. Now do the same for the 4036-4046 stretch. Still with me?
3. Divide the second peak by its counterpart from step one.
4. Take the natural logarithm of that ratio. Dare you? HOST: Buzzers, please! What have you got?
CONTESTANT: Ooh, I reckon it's 0.187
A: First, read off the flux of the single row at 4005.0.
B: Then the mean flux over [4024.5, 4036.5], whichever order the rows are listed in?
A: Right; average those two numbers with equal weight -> 38.1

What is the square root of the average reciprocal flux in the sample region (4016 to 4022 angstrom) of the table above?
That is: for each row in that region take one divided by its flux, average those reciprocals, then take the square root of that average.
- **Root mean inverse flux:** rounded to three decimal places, 0.155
